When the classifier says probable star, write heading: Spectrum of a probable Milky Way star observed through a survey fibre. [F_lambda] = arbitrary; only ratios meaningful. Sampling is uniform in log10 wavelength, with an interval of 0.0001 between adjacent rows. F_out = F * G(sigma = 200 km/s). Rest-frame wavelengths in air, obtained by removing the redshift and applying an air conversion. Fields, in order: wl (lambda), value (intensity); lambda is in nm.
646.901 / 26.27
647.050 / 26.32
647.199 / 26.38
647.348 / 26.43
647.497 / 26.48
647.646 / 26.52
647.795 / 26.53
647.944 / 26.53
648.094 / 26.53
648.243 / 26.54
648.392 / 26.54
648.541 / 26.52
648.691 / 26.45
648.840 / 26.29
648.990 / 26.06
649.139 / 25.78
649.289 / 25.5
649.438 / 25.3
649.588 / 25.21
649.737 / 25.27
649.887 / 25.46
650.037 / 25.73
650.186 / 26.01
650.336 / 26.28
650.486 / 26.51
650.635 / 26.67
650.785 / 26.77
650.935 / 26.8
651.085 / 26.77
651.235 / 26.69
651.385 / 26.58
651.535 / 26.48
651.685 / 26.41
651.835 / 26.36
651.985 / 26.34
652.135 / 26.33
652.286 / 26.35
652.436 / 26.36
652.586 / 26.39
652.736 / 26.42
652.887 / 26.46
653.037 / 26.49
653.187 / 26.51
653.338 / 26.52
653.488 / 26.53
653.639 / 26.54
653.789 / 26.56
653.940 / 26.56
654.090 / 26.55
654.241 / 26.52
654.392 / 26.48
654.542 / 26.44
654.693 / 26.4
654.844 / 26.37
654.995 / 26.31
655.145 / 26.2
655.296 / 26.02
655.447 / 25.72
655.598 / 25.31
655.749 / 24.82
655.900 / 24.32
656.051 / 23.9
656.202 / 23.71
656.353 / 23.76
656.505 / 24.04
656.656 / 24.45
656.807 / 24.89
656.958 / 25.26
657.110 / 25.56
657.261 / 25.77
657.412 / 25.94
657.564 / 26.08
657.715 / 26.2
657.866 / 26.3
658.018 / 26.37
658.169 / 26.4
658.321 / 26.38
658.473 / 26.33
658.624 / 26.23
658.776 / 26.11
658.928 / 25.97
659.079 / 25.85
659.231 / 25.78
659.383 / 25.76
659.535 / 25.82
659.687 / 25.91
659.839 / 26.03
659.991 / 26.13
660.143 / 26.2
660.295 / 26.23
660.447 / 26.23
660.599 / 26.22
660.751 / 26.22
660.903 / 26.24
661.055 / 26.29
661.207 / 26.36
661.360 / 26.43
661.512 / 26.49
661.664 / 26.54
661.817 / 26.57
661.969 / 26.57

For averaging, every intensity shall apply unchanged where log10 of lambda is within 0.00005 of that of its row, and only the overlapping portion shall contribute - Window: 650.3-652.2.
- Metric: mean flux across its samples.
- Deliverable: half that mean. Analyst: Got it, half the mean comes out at 13.27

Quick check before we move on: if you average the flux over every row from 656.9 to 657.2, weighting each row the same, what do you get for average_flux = 25.4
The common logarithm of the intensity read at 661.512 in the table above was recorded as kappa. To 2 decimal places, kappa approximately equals 1.42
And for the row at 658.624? 1.42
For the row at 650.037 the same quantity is 1.41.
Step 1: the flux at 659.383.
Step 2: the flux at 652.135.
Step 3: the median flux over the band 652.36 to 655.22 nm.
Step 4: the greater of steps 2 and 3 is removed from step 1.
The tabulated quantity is -0.72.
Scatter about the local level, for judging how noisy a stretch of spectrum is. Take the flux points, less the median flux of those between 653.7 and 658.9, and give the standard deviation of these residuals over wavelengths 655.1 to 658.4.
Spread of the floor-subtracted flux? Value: 0.9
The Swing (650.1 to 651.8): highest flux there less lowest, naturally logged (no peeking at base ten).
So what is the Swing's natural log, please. -0.2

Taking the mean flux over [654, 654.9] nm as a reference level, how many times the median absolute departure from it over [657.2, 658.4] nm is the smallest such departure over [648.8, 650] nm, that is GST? 0.81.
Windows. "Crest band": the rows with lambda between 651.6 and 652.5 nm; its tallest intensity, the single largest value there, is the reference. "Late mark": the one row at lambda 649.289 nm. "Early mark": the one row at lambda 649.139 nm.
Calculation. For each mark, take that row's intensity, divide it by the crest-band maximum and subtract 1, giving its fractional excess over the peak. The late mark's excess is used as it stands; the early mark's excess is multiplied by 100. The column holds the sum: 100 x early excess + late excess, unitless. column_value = -2.4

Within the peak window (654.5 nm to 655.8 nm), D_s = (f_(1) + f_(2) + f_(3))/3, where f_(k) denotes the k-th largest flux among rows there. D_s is 26.4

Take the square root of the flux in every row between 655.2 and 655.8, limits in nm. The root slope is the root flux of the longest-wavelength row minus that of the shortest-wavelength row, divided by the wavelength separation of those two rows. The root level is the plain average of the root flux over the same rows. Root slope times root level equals -1.3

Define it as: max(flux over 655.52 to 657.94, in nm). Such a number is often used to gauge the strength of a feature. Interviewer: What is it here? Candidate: 26.3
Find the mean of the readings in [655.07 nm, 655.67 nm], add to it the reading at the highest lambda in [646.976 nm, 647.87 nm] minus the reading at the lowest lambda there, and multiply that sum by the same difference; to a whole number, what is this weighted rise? 5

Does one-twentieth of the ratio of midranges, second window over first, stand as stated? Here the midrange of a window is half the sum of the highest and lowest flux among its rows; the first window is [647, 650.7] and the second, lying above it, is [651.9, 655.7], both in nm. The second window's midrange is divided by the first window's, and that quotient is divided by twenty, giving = 0.0500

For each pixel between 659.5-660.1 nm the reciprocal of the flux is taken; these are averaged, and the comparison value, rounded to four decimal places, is 0.0385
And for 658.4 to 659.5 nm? 0.0385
